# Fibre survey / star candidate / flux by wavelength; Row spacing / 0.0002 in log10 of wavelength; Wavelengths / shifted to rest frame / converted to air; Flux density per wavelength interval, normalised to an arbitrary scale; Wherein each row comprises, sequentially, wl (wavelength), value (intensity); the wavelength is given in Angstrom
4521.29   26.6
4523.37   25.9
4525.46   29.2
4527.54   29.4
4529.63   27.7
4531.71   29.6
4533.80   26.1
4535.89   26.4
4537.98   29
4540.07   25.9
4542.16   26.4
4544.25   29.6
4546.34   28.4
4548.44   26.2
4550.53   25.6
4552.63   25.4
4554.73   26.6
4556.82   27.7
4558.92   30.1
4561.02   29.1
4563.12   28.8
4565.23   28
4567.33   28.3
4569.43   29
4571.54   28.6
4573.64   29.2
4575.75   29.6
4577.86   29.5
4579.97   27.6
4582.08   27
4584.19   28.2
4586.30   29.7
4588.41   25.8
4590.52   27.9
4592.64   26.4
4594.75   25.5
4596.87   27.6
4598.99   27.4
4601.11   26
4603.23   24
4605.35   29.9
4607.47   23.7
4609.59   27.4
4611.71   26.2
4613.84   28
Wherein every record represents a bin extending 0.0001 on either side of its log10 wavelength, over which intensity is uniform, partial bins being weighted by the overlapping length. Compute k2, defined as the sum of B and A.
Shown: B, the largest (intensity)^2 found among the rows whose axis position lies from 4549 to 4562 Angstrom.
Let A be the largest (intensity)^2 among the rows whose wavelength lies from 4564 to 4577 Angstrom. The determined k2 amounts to 1782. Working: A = 876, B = 906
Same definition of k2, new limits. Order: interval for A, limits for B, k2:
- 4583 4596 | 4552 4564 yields 1788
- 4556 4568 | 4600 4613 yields 1800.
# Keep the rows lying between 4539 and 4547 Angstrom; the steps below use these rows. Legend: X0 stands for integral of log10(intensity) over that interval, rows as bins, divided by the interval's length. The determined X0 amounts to 1.44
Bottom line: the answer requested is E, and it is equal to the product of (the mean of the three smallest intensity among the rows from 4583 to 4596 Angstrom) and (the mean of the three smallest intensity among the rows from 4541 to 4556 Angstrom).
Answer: 666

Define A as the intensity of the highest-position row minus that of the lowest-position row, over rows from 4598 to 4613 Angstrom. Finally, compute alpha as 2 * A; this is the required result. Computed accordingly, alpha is -2.4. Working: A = -1.2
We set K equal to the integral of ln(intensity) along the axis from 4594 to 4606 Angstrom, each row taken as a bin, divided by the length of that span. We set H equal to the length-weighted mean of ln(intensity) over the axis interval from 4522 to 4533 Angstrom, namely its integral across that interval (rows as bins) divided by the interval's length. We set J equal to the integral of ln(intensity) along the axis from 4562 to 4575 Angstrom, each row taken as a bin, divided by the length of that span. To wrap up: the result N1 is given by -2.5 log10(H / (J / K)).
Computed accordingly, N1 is -1.28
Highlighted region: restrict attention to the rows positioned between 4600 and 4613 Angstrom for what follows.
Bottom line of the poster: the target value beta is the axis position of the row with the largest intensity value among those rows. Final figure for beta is 4605.35 Angstrom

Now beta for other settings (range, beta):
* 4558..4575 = 4558.92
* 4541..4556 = 4544.25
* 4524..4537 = 4531.71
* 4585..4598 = 4586.30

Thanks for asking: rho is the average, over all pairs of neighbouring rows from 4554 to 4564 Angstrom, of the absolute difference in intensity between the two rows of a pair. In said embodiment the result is 1.20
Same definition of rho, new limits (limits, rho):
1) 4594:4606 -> 2.32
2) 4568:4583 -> 0.67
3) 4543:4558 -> 1.08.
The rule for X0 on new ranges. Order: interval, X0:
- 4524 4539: 1.45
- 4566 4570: 1.46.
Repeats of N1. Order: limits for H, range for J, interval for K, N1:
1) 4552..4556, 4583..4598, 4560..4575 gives -1.30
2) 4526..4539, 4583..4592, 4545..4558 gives -1.29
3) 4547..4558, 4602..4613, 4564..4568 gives -1.31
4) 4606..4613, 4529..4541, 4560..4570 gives -1.30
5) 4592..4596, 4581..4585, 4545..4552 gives -1.27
